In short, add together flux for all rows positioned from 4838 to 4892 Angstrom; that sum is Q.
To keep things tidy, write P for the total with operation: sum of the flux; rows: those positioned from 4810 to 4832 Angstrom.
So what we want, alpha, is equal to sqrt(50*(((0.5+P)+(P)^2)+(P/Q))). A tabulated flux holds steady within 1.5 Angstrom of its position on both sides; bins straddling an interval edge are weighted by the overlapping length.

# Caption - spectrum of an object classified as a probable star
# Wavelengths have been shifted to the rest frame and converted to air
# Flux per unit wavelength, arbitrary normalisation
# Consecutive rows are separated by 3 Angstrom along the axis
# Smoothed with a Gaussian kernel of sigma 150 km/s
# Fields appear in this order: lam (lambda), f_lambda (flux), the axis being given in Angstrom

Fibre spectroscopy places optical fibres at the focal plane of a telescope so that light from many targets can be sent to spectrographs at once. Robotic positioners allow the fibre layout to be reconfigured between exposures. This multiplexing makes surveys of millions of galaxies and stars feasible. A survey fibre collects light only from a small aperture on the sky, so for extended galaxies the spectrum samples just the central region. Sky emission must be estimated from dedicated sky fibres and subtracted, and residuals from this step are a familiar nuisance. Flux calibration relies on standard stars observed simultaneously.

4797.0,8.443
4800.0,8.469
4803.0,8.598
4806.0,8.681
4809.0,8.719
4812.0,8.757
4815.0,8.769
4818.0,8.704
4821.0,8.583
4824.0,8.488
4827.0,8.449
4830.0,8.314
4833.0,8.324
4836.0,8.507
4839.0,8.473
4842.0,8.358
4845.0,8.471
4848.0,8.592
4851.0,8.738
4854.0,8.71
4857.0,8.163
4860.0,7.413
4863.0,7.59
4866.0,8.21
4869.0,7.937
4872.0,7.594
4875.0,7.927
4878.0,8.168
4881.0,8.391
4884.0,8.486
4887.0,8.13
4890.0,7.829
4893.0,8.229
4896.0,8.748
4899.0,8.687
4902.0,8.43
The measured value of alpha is 428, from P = 60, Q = 147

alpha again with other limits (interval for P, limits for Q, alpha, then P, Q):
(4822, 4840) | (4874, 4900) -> 361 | 51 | 75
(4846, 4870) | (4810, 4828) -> 466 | 65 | 52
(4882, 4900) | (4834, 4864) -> 358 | 50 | 83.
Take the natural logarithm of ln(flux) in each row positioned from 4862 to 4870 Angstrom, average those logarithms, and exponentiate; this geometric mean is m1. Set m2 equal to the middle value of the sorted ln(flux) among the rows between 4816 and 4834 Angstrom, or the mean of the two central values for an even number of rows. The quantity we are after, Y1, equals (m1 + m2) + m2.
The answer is 6.34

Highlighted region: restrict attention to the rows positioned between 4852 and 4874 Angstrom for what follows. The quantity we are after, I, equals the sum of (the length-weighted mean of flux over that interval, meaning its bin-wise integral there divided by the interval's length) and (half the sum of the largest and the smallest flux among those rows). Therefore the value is 16.0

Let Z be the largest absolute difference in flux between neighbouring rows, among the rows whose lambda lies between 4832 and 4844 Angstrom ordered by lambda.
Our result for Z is 0.2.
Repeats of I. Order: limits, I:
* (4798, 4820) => 17.3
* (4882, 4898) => 16.6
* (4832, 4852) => 17.0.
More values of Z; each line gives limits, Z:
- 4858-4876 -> 0.6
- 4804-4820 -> 0.1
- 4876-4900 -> 0.5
